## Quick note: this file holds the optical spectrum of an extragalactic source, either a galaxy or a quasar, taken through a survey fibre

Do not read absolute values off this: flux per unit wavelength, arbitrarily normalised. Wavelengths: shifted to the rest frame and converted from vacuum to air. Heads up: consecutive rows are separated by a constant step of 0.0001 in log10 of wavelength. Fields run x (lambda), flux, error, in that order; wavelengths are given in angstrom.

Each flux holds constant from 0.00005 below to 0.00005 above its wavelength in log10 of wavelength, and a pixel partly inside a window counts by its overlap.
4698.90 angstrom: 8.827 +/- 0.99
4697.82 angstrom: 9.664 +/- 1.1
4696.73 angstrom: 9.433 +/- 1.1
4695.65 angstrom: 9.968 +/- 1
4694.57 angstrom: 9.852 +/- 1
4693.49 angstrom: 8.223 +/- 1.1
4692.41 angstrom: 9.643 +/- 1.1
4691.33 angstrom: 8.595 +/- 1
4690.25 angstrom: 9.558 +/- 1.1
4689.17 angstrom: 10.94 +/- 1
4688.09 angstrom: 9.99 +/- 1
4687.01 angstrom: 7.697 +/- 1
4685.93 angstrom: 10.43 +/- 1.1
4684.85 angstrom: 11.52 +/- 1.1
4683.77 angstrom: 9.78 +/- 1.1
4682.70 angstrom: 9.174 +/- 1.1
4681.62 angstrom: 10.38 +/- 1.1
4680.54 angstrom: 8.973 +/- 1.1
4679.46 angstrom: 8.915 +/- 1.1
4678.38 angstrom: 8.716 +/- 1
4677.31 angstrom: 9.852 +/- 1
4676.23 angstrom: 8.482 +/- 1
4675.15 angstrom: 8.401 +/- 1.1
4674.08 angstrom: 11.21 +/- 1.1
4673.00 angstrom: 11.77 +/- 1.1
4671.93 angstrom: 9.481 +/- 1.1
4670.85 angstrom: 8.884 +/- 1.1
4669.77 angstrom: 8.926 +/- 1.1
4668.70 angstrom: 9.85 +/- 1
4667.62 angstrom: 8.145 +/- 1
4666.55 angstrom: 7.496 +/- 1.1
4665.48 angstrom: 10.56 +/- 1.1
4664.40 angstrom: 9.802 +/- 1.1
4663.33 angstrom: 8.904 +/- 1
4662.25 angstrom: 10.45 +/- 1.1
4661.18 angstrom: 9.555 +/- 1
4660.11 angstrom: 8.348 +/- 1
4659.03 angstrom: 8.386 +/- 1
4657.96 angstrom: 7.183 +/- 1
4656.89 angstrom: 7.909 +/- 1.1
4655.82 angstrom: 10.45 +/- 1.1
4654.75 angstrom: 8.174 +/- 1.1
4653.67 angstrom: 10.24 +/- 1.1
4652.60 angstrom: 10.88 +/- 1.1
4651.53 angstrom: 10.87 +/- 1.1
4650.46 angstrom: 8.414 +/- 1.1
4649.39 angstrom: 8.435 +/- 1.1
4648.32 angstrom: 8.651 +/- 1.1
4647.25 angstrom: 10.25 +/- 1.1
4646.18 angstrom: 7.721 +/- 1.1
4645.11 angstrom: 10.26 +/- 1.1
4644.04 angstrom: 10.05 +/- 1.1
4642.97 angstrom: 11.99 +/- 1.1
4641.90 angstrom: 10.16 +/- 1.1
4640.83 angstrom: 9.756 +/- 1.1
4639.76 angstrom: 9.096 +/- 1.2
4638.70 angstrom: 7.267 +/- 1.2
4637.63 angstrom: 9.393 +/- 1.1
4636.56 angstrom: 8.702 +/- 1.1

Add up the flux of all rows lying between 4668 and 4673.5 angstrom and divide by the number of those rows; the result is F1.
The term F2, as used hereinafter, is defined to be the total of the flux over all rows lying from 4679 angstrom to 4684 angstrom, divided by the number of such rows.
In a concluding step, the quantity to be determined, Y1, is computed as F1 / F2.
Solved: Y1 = 1.04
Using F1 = 9.8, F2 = 9.44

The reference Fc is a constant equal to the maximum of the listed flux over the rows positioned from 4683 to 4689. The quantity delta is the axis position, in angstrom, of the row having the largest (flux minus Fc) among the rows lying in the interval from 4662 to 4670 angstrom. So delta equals 4665.48 angstrom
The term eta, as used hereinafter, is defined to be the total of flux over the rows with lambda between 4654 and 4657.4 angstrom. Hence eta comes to 26.5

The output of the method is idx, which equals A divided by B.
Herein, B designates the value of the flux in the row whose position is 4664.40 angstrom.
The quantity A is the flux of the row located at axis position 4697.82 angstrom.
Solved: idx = 0.99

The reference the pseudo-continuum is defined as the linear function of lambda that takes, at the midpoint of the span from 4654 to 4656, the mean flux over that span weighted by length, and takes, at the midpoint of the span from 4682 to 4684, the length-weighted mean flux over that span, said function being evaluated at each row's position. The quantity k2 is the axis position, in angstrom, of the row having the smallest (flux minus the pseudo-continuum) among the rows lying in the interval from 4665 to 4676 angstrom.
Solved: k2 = 4666.55 angstrom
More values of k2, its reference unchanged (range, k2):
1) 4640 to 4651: 4646.18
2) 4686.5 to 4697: 4687.01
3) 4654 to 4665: 4657.96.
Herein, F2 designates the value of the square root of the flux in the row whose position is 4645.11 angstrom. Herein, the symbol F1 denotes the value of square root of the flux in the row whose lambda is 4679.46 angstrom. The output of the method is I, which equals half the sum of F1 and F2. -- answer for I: 3.09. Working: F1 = 2.99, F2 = 3.20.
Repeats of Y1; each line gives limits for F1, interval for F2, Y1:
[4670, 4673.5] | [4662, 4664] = 1.04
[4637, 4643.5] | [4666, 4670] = 1.12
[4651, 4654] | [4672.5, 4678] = 1.07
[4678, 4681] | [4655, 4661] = 1.05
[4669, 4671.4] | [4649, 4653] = 0.92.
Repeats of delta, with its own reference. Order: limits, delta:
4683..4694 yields 4684.85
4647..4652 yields 4651.53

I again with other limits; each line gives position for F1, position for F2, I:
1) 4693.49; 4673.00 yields 3.15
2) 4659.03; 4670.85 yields 2.94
